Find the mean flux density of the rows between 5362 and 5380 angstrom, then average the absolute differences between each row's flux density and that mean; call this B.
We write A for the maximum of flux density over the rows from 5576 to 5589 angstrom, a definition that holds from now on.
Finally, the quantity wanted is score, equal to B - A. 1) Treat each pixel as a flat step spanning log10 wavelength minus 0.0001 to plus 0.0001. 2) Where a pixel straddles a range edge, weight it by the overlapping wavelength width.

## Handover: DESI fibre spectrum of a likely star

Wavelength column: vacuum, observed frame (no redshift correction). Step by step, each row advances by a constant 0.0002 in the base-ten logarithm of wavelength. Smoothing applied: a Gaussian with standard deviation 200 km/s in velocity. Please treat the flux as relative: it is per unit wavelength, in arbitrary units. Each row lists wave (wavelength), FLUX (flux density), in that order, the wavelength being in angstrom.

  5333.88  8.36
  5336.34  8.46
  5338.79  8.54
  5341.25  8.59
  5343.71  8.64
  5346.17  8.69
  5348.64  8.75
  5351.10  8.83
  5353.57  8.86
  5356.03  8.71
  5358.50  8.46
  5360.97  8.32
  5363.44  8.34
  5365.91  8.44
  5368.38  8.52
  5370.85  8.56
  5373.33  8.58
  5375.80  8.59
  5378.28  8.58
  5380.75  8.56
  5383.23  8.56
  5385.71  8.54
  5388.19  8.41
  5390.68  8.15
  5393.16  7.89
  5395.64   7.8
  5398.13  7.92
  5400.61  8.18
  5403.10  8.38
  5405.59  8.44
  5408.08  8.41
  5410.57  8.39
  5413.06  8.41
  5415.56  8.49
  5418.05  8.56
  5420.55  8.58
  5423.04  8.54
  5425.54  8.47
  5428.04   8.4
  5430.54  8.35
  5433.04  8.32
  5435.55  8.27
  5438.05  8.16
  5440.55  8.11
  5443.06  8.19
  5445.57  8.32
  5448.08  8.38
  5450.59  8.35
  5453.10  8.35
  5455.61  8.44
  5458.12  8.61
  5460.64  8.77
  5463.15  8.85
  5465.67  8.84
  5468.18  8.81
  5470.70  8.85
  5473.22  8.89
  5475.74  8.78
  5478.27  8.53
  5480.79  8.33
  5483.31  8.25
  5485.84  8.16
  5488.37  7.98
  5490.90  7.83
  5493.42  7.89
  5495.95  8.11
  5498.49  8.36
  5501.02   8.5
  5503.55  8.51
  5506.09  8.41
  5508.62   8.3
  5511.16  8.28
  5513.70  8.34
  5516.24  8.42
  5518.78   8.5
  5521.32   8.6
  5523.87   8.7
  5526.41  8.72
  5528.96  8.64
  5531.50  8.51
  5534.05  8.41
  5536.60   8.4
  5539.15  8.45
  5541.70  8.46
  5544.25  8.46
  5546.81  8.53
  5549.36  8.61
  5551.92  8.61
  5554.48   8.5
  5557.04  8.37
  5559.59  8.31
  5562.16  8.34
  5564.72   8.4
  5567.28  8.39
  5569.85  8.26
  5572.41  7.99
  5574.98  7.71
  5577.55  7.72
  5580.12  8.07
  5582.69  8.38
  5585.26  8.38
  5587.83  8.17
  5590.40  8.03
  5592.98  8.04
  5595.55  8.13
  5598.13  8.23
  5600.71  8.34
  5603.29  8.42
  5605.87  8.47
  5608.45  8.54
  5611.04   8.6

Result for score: -8.31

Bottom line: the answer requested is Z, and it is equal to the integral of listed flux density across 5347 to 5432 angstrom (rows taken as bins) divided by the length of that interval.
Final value 8.44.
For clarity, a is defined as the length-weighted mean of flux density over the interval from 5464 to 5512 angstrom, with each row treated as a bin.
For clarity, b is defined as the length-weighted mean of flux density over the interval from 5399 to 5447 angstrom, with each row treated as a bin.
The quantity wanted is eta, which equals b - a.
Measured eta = -0.04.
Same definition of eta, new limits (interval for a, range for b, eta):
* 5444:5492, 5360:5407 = -0.13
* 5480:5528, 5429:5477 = 0.18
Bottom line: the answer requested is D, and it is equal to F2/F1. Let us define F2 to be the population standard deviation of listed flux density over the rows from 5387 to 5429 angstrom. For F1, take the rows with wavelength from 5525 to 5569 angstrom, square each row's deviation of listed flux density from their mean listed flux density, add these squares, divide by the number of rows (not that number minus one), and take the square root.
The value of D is 2.1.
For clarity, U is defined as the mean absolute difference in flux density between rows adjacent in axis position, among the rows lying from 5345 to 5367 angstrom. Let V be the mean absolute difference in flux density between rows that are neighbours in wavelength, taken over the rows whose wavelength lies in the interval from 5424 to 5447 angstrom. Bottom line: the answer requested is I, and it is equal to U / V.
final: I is 1.5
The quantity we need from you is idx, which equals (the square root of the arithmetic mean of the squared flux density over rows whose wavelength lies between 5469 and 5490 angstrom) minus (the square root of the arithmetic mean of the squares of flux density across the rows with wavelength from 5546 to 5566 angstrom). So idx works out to 0.02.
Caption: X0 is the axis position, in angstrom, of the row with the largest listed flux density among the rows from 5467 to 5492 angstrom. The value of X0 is 5473.22 angstrom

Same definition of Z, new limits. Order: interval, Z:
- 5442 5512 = 8.43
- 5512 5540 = 8.51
